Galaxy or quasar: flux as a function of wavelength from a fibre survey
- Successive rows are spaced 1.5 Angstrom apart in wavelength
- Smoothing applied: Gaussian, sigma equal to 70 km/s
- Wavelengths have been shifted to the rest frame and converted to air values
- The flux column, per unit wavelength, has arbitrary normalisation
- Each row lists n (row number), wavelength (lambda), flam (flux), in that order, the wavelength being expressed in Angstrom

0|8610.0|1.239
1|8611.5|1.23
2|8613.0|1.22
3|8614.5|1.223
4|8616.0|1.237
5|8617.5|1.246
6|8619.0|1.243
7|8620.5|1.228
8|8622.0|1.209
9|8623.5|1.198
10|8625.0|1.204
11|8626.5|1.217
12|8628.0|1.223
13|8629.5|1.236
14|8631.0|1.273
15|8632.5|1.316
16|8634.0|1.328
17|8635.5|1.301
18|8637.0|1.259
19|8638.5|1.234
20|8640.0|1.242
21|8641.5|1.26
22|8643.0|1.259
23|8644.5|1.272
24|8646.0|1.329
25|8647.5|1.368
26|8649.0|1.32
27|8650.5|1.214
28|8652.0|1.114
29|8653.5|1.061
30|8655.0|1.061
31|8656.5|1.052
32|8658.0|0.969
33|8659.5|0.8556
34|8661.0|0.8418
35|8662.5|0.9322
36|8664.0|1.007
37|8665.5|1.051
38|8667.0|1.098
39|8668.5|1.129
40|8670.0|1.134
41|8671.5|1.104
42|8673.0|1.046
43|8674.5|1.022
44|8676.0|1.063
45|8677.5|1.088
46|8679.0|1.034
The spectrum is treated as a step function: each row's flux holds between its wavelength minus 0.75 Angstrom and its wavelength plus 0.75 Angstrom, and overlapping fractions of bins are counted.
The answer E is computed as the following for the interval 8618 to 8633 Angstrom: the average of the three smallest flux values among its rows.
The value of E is 1.20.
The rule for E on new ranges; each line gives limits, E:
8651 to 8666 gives 0.88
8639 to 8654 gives 1.13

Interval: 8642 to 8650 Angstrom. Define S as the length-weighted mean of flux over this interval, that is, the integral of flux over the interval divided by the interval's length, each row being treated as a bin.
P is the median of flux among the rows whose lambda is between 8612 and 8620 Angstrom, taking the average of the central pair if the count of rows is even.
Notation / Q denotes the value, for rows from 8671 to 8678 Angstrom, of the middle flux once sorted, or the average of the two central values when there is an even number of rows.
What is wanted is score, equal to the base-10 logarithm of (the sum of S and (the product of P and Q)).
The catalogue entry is 0.42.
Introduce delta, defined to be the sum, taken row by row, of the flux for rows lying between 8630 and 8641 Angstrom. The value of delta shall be 9.0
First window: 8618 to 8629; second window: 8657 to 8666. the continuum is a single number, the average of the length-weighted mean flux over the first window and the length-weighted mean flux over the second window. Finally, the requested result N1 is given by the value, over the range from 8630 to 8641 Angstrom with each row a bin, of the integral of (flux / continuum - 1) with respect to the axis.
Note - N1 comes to 2.0 Angstrom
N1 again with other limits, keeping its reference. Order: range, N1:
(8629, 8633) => 0.7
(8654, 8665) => -1.2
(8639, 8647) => 1.4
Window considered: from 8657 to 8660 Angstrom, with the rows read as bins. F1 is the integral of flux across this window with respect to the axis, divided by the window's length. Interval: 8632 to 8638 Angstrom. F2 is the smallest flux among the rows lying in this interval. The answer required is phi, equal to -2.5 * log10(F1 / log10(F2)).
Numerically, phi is -2.4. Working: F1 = 0.93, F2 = 1.259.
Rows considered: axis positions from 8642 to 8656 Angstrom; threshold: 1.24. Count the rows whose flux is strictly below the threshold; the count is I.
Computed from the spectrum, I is 4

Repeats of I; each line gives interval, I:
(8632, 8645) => 1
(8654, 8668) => 9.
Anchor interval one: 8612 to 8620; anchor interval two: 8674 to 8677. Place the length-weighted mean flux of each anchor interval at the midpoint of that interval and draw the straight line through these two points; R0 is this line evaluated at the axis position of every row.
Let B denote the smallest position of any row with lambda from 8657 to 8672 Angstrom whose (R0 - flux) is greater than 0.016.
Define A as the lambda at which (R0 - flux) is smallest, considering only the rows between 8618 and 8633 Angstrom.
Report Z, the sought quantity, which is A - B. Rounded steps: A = 8632.5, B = 8658.0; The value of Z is -25.5 Angstrom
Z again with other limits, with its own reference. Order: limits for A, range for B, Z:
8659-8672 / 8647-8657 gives 16.5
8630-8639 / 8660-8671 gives -27.0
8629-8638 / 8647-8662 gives -19.5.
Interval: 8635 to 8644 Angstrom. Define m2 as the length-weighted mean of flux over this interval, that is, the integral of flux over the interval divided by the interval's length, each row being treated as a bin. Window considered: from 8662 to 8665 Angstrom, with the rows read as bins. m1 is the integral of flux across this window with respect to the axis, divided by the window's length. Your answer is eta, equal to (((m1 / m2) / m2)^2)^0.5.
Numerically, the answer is 0.6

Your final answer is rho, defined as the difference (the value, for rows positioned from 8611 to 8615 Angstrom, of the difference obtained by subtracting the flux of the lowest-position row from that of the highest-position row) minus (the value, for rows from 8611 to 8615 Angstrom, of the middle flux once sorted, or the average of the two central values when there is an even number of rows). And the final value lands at -1.23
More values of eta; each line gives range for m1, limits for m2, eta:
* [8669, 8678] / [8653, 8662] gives 1.1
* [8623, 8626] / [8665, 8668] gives 1.0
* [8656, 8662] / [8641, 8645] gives 0.6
